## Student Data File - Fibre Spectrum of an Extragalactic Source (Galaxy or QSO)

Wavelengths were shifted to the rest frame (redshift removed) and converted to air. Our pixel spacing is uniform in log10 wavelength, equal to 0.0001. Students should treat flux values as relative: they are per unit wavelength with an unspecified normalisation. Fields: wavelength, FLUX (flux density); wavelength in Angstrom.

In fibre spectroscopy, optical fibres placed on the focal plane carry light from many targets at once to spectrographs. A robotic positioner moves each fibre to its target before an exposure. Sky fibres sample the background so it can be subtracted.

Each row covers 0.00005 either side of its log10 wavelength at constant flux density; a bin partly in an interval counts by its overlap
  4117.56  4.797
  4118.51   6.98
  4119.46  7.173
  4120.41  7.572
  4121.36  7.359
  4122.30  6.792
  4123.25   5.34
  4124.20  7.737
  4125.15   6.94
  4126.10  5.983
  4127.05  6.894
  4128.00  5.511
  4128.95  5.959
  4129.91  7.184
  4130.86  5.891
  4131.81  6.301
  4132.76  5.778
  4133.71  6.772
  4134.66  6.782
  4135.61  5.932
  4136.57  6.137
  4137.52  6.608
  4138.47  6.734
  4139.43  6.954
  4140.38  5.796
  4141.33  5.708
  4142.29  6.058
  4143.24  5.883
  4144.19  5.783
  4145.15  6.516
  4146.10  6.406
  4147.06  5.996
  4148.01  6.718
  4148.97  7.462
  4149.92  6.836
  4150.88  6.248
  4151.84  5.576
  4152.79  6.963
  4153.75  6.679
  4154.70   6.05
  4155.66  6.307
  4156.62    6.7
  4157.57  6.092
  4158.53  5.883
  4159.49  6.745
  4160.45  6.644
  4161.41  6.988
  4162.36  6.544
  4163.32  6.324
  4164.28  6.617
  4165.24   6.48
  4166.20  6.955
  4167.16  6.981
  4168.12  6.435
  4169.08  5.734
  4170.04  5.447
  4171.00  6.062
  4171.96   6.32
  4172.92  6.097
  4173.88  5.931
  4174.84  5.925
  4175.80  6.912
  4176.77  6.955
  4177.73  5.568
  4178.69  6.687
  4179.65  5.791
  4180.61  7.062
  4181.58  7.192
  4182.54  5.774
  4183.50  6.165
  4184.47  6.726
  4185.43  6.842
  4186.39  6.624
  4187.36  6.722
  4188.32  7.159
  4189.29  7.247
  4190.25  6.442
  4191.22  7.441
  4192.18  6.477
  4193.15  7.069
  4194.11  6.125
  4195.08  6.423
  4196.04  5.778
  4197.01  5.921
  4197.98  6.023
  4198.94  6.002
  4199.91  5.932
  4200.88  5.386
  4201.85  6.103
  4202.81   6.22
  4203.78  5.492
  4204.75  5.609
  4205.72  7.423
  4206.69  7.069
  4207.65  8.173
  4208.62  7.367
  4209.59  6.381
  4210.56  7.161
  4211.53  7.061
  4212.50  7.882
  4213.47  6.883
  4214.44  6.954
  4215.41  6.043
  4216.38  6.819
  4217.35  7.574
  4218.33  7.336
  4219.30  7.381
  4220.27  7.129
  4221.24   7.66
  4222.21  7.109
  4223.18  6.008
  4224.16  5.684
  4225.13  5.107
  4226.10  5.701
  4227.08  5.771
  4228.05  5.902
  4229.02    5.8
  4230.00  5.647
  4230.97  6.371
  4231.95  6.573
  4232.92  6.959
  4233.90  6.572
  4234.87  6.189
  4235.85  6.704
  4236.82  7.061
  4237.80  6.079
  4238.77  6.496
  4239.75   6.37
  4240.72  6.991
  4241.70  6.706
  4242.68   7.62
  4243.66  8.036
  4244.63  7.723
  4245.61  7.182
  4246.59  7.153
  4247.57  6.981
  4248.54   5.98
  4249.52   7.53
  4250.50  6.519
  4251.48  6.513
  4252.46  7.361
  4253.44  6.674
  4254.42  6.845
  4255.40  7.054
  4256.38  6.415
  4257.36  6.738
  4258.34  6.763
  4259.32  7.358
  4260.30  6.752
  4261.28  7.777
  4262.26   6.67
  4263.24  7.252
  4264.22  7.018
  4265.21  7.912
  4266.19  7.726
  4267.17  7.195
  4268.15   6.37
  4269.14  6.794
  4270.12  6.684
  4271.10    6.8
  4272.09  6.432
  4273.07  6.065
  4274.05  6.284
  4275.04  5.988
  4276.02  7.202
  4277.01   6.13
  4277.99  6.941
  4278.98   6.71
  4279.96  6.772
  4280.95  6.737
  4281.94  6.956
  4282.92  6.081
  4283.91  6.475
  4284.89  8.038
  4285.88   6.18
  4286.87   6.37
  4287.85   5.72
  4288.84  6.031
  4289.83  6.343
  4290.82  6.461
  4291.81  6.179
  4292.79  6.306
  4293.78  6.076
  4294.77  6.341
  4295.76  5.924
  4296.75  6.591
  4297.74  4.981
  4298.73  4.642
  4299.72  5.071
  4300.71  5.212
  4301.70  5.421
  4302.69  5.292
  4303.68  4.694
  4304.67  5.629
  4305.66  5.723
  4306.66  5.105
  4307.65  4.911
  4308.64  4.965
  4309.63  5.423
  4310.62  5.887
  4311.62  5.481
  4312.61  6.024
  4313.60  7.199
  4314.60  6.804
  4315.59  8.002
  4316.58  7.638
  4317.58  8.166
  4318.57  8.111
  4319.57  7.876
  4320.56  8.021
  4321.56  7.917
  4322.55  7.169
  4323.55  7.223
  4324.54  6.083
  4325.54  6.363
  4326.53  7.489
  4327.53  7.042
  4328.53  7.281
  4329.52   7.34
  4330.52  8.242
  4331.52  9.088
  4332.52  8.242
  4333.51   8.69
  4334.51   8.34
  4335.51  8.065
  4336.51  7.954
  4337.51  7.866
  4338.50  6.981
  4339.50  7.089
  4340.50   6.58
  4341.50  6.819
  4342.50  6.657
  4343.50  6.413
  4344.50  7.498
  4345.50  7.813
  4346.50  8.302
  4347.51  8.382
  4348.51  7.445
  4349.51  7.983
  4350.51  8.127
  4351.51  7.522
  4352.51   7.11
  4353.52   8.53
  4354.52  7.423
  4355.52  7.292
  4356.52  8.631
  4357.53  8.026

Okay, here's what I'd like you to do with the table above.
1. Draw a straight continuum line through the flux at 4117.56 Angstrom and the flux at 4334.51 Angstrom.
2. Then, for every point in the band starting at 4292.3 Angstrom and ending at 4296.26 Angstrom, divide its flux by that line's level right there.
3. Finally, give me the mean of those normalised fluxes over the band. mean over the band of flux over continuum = 0.80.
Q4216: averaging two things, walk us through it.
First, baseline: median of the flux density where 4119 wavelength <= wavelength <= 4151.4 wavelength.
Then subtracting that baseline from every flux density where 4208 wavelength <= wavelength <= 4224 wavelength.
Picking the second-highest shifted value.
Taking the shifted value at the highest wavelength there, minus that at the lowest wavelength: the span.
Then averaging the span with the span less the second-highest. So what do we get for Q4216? -2.0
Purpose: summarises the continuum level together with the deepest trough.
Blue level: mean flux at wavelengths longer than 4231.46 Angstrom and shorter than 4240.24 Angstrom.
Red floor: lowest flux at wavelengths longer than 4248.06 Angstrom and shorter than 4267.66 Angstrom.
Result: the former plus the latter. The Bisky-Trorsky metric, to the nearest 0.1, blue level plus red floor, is 12.5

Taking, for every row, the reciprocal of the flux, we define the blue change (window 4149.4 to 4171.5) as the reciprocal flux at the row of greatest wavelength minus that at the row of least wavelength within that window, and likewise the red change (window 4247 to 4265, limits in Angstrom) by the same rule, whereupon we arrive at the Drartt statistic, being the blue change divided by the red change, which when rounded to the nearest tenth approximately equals -24.7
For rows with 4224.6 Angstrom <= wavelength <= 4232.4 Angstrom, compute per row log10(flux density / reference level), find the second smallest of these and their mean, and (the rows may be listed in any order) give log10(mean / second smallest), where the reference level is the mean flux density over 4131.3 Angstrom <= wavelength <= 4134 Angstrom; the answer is -0.2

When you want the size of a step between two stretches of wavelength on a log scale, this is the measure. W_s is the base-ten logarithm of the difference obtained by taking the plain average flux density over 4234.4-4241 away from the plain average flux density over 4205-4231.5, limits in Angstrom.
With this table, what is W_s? -0.8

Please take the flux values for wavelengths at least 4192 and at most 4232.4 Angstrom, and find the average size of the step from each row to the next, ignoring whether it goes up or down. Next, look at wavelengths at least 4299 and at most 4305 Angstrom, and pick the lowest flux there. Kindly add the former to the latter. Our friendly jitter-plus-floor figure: 5.20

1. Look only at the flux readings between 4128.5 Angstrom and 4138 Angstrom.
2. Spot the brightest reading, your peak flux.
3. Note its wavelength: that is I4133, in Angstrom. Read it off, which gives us 4129.91 Angstrom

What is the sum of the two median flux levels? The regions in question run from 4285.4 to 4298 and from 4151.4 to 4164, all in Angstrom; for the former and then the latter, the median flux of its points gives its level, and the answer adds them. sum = 12.7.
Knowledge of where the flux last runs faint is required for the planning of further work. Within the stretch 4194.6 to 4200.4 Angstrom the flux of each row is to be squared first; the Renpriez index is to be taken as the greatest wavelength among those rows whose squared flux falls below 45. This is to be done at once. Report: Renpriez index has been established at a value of 4199.91 Angstrom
